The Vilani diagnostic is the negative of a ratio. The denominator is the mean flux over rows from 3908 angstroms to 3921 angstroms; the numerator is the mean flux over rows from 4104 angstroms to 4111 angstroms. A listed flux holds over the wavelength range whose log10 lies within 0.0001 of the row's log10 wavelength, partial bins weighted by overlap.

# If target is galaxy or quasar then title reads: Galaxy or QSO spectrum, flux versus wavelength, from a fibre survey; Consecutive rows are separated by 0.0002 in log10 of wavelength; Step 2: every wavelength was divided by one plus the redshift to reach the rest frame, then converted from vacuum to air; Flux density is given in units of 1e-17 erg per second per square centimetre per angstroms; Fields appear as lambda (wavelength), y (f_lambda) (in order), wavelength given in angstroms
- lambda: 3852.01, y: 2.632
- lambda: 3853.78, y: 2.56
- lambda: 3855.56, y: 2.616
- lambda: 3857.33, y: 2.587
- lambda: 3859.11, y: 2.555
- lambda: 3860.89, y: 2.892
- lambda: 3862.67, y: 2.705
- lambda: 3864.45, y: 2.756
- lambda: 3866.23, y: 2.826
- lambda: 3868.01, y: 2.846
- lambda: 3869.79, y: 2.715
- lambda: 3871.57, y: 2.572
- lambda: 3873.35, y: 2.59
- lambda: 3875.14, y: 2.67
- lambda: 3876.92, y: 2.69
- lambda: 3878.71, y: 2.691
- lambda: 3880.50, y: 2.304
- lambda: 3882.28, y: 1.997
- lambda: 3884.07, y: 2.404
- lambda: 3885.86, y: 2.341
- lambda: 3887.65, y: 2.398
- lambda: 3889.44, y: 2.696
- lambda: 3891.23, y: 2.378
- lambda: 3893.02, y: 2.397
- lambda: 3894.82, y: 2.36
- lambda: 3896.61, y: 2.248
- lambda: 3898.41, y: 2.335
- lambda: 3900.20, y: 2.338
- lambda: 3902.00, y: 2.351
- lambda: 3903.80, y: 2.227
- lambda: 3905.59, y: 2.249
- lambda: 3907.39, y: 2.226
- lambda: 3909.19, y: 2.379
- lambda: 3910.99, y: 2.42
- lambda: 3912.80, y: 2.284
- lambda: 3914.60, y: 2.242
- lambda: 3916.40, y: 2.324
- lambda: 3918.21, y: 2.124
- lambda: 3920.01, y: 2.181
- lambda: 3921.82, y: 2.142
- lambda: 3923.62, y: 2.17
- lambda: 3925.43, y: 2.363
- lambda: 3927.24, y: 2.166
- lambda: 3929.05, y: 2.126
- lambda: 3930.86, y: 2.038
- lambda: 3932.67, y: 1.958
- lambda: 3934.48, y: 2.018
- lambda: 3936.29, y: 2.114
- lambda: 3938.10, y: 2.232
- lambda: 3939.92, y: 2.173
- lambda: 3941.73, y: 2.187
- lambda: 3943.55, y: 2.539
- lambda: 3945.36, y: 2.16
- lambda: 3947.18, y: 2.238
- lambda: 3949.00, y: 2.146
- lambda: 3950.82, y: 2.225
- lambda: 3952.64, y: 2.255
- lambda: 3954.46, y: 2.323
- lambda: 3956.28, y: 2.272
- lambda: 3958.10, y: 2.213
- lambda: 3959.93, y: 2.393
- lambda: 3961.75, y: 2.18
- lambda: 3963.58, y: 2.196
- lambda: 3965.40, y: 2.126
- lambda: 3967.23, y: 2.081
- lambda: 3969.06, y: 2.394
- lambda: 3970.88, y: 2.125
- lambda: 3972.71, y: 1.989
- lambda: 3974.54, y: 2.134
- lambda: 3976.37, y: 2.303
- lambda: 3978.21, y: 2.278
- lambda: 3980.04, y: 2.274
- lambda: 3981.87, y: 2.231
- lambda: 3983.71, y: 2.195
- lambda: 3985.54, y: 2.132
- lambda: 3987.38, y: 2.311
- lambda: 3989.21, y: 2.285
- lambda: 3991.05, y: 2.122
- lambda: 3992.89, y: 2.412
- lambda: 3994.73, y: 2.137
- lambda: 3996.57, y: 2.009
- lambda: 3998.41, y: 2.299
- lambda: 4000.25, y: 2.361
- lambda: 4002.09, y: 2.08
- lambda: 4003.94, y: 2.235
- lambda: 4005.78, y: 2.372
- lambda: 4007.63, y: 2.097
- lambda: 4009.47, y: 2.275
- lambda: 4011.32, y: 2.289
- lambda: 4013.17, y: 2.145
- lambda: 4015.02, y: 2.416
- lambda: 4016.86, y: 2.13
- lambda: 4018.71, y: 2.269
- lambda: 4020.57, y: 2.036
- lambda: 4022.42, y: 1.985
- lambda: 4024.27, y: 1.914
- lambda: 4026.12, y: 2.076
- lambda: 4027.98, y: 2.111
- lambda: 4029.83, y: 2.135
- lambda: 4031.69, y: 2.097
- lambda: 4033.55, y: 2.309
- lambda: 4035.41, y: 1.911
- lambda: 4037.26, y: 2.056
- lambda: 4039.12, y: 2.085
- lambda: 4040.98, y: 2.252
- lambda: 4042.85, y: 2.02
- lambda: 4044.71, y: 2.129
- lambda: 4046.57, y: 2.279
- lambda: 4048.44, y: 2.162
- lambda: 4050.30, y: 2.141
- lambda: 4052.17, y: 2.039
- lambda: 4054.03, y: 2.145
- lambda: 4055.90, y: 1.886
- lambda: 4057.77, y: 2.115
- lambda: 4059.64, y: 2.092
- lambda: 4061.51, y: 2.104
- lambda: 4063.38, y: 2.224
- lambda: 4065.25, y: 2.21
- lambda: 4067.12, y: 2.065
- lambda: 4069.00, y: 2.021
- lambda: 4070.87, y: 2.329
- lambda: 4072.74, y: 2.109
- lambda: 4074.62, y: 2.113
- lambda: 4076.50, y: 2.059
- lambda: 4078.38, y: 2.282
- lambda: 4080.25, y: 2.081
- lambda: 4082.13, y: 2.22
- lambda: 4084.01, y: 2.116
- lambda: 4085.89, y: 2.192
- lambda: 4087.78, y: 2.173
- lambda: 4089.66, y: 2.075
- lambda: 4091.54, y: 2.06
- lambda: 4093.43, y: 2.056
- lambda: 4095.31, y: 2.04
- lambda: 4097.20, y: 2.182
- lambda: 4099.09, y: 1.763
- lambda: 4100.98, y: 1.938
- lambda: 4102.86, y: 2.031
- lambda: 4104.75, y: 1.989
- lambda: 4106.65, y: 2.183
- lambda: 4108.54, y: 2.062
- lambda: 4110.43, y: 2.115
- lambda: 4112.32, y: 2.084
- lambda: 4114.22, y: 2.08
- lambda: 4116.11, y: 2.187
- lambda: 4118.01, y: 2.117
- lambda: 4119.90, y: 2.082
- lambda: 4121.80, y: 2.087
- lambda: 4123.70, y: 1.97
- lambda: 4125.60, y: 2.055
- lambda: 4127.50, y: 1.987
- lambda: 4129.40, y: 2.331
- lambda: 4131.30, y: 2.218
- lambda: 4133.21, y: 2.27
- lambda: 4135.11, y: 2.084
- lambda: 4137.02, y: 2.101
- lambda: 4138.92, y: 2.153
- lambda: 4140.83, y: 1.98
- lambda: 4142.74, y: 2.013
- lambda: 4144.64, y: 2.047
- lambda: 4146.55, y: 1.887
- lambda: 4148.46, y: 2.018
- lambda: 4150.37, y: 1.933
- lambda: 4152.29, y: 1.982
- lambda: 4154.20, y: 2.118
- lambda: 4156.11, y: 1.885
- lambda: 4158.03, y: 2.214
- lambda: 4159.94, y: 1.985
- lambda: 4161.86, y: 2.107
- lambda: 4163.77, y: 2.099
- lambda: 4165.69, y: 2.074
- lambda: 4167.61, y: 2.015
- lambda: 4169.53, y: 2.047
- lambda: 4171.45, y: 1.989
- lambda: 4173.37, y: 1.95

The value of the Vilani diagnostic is -0.92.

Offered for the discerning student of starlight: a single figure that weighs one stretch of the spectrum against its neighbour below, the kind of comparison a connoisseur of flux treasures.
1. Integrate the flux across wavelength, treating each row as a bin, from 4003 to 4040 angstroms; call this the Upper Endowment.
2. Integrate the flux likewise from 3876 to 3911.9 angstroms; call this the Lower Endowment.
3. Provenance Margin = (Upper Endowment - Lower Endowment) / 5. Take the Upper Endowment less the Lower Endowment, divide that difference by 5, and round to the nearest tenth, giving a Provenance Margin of -1.1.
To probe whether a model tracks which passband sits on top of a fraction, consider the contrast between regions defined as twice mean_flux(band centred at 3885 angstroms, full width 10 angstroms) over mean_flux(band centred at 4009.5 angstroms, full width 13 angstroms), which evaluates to 2.08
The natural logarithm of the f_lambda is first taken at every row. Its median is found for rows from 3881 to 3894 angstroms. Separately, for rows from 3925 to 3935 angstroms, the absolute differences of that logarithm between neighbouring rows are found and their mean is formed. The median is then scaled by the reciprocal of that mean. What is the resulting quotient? 20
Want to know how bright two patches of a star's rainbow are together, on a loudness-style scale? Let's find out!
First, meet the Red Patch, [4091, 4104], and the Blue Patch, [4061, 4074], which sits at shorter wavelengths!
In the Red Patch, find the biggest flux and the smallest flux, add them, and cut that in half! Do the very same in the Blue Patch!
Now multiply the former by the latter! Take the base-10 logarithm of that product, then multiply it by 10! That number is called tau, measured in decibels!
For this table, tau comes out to 6.3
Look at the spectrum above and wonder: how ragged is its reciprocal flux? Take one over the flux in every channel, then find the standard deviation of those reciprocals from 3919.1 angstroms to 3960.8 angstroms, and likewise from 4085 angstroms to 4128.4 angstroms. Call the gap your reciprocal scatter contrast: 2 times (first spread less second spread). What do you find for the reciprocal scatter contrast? 0.002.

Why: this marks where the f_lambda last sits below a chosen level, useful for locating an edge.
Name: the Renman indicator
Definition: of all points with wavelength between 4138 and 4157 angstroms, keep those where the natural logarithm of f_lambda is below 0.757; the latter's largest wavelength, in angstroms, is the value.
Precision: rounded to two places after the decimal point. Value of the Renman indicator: 4156.11 angstroms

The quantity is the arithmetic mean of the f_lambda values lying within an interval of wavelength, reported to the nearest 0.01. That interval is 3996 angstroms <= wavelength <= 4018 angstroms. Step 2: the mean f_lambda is 2.23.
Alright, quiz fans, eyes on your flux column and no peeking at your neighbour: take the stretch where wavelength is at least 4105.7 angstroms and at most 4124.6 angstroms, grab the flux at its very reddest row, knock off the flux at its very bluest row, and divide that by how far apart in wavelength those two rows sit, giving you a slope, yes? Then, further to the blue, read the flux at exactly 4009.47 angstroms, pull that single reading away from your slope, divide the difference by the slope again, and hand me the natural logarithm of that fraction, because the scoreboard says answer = 5.2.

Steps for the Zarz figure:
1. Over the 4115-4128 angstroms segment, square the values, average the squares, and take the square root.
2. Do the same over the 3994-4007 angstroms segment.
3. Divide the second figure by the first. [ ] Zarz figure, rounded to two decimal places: 1.07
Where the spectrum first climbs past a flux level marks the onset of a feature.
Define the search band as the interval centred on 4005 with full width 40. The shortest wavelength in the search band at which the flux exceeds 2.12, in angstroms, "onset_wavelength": 3985.54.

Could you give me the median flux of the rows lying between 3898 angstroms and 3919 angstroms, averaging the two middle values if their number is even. 2.30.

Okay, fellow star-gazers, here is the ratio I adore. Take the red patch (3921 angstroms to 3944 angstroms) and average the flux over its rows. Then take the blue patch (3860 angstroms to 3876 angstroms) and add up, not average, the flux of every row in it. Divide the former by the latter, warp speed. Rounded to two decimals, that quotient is 0.09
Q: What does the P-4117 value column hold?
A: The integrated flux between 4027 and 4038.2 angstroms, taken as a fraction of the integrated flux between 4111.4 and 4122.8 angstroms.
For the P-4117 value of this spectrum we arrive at 0.98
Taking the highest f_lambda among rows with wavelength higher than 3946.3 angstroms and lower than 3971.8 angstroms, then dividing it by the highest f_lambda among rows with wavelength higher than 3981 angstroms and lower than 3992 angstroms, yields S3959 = 1.04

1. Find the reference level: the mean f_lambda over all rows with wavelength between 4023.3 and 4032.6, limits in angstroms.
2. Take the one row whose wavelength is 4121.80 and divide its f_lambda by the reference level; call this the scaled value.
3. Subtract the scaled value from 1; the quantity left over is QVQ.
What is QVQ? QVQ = -0.010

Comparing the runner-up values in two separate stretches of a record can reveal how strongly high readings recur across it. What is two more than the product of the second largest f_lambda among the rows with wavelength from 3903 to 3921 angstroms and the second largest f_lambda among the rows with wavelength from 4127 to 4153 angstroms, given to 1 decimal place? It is 7.4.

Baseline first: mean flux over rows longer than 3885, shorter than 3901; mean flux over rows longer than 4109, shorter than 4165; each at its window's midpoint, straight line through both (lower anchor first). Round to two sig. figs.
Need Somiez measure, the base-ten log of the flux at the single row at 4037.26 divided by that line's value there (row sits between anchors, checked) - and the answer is -0.030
